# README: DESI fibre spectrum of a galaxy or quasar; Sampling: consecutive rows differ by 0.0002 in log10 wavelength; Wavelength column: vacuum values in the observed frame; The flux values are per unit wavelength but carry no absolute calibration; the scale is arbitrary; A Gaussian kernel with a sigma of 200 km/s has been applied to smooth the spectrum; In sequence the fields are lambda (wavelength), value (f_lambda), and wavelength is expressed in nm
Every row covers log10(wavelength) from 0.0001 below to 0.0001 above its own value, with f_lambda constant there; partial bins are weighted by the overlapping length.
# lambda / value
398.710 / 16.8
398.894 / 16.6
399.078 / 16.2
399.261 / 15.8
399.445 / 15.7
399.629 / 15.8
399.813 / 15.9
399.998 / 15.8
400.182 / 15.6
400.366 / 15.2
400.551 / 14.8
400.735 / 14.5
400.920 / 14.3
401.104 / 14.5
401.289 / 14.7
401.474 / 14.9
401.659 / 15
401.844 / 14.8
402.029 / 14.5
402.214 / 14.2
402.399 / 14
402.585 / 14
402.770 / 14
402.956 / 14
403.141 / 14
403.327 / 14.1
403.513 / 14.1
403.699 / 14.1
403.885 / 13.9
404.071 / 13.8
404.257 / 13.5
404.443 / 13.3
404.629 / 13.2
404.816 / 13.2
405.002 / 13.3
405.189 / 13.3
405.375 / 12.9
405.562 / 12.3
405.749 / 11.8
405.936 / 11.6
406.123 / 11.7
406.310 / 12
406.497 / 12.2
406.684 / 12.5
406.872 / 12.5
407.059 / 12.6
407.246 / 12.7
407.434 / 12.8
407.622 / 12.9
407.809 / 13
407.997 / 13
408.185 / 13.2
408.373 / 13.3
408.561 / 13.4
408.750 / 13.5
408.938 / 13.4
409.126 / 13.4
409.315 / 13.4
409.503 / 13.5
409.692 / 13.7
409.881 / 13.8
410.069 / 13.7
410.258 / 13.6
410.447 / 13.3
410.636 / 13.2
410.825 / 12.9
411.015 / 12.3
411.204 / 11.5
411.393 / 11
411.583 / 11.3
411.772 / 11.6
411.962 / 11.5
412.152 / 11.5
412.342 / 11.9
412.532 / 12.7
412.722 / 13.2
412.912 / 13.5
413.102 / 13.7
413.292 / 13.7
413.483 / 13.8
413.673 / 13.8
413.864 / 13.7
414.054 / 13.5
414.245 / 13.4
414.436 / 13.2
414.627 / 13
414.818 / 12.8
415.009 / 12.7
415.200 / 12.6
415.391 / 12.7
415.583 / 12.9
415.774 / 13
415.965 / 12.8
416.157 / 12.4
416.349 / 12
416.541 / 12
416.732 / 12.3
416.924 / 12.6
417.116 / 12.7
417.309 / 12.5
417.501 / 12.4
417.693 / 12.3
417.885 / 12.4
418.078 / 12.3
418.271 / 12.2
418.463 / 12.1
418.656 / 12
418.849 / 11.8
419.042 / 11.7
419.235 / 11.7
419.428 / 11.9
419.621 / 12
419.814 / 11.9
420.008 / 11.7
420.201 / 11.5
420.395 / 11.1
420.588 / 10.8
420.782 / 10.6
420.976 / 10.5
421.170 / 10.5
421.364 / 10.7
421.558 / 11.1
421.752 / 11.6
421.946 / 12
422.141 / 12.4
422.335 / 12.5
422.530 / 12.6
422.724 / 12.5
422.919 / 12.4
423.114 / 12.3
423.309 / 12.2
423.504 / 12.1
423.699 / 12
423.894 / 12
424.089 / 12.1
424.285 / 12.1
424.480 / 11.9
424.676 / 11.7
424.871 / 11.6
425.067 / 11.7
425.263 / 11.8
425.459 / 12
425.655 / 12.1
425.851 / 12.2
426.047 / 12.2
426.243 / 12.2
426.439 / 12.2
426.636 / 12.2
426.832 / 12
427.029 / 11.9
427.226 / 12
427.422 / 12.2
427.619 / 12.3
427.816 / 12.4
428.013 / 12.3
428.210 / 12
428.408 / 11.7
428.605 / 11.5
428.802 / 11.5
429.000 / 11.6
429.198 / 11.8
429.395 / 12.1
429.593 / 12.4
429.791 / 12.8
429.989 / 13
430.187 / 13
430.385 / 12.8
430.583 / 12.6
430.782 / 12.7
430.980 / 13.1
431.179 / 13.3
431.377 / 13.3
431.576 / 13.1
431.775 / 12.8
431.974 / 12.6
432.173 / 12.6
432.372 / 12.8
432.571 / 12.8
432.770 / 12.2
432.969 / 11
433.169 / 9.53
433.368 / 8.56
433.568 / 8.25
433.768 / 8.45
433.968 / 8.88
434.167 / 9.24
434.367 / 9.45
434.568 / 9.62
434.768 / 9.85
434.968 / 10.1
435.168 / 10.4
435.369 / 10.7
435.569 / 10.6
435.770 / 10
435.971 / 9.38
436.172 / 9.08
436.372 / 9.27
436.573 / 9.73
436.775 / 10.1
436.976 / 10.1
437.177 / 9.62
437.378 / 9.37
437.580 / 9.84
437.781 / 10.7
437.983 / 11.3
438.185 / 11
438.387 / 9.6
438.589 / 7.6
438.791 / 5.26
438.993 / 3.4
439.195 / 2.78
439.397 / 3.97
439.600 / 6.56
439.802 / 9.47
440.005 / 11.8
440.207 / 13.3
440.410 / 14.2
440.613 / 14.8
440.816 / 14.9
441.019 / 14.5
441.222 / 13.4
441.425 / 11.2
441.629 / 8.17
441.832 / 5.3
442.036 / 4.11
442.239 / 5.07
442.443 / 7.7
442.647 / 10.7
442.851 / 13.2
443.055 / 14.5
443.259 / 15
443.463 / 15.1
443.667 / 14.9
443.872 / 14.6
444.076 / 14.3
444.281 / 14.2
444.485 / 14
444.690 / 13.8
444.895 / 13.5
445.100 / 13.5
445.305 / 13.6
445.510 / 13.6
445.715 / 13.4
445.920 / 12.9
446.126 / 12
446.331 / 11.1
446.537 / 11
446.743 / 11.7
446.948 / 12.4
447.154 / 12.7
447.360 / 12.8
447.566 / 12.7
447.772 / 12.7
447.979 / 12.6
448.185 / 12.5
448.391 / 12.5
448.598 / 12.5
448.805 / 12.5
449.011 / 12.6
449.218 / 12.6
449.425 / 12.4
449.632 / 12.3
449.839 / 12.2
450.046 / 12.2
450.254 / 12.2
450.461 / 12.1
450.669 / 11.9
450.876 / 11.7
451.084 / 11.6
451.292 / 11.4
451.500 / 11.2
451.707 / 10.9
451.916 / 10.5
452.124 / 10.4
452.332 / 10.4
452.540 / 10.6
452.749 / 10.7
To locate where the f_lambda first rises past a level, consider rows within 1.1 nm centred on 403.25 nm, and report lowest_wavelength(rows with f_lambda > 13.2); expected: 402.770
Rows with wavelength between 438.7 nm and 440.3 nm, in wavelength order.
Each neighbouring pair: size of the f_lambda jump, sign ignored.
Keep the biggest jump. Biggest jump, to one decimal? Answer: 2.9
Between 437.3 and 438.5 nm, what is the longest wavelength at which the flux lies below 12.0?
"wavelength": 438.387 nm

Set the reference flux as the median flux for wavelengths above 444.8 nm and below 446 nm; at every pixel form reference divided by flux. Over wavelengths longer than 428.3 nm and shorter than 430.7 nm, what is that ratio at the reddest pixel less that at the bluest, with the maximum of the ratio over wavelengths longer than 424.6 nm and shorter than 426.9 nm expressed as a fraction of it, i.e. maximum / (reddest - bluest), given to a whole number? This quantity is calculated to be -14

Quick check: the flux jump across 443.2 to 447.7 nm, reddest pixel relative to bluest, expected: -2.3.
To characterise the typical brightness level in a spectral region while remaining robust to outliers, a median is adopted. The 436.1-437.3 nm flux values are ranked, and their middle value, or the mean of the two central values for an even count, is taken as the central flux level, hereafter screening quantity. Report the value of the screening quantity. 9.7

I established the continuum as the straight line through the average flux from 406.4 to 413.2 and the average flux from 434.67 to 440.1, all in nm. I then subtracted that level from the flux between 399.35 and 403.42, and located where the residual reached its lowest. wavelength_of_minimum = 402.399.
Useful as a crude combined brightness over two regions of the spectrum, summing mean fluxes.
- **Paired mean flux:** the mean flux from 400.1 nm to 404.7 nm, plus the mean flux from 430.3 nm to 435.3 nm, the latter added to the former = 25.5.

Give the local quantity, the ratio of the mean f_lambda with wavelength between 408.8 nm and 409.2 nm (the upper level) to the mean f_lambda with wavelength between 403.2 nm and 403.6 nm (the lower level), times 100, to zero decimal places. 95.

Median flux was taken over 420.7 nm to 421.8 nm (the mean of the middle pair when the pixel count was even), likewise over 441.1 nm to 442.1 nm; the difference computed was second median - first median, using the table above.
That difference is -2.5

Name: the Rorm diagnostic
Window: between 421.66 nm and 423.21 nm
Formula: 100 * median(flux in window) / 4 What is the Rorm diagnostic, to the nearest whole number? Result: 310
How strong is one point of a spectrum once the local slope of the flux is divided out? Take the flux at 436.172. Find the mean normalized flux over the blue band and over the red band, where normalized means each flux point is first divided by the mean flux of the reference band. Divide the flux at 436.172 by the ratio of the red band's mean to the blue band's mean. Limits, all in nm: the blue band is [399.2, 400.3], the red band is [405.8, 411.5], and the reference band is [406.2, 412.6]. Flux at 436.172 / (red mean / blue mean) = 11.1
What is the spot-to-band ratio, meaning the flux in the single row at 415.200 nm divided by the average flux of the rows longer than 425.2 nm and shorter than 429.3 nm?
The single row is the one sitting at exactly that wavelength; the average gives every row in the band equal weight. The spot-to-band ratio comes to 1.05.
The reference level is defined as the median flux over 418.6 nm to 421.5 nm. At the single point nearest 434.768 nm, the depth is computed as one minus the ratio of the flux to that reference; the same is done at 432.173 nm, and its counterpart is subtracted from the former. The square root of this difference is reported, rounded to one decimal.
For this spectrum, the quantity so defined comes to 0.5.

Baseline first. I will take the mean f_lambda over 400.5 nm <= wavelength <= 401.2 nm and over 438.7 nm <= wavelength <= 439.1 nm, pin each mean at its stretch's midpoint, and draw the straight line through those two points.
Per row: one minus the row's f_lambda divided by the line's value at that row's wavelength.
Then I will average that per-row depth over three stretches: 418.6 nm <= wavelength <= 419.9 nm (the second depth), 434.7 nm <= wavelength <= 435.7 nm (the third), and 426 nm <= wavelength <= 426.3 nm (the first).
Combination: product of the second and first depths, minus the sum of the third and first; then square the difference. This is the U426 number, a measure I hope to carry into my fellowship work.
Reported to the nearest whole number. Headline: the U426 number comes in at 3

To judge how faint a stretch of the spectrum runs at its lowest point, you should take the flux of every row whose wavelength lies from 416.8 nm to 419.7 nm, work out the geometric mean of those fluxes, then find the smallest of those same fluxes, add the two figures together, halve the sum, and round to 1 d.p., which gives 11.9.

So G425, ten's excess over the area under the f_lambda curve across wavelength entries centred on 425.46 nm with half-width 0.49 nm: -1.7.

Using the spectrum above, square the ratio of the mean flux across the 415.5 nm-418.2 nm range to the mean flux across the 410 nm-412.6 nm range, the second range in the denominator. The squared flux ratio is 1.0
